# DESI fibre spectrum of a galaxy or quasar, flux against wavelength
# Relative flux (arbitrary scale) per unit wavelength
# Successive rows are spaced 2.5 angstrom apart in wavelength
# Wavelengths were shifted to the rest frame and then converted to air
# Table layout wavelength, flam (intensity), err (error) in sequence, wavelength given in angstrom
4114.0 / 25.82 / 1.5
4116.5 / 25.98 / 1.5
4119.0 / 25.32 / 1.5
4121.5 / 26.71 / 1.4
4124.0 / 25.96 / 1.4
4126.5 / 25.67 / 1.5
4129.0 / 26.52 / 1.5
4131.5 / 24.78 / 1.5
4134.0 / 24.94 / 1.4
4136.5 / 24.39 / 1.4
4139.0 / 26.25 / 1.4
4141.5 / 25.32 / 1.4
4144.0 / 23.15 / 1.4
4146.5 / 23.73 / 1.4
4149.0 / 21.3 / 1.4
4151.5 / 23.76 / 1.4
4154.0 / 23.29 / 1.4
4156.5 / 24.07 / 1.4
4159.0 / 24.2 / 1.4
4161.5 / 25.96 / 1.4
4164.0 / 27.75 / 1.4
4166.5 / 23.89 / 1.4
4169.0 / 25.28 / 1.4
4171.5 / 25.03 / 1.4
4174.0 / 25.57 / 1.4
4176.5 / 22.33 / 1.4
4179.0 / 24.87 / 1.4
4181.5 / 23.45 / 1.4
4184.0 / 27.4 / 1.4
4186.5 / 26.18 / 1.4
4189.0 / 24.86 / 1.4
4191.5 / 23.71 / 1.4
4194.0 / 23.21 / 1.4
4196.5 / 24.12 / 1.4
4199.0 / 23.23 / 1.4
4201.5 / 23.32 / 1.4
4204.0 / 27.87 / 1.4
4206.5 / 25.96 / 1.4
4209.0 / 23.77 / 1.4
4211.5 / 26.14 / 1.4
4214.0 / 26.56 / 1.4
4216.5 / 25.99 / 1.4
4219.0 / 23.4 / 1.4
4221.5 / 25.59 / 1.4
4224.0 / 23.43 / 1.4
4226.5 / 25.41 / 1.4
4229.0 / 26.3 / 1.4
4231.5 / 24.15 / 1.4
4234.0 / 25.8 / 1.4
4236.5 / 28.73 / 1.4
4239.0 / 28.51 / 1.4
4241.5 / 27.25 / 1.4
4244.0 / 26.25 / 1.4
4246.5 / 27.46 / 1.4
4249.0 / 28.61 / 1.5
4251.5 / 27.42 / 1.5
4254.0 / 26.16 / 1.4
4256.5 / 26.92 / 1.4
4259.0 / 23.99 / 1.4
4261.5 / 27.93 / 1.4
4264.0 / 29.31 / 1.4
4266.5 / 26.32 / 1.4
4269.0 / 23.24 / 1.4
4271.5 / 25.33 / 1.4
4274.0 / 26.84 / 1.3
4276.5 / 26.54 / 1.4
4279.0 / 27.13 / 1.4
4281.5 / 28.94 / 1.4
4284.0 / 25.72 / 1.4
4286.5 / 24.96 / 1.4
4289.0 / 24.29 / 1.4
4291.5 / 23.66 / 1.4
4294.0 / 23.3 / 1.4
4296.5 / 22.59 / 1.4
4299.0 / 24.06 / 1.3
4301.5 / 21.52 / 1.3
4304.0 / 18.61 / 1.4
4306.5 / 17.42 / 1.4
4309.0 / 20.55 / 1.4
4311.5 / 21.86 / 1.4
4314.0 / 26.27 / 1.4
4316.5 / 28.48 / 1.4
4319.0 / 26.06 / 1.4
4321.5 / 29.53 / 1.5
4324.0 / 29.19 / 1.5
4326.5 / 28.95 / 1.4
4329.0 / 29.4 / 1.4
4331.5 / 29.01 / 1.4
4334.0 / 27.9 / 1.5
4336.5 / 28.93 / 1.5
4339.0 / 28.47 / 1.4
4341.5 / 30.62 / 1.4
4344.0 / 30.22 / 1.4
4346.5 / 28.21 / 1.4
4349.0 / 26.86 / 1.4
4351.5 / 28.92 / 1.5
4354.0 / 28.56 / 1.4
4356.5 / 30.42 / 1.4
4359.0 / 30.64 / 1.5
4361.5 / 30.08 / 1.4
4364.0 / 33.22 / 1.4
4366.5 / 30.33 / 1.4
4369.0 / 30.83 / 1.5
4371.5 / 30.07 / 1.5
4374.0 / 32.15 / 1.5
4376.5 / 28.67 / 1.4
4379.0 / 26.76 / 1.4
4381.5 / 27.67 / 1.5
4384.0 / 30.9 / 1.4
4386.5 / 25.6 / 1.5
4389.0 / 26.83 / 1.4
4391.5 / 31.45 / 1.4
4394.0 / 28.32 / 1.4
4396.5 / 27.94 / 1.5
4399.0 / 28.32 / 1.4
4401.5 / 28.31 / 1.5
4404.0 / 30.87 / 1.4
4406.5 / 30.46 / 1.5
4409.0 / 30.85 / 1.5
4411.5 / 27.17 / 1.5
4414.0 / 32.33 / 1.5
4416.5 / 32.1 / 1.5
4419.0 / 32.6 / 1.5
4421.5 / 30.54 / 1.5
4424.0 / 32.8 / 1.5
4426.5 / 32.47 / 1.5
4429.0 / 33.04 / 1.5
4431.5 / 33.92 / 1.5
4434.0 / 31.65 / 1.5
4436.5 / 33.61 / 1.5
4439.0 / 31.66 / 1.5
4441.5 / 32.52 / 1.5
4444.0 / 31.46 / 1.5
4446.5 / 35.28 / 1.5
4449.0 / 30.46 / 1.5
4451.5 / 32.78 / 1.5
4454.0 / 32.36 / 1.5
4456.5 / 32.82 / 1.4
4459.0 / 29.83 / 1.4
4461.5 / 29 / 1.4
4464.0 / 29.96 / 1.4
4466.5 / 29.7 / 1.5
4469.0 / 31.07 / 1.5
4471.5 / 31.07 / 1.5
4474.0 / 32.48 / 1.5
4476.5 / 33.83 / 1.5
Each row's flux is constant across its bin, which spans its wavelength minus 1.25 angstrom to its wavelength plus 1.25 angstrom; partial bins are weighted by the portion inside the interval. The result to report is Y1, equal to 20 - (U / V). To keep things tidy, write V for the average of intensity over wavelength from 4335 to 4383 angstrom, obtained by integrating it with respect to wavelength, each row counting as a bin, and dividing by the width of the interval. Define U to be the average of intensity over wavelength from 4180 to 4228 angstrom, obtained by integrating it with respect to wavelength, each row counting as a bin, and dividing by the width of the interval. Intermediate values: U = 25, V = 29.6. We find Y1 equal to 19.2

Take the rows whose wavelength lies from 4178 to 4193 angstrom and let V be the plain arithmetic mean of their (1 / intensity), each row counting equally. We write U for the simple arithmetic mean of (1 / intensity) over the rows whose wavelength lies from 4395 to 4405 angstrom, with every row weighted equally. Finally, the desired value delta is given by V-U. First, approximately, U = 0.035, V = 0.040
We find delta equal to 0.0053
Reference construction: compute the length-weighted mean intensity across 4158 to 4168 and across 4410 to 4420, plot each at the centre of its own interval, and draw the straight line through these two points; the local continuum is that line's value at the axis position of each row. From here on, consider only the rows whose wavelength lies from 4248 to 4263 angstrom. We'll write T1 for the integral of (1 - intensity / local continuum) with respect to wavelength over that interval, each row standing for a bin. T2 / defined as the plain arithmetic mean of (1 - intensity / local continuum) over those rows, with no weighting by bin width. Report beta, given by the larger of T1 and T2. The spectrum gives 0.36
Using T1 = 0.36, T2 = 0.024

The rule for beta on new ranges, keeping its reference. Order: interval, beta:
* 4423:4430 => -0.05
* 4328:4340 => 0.20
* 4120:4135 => -0.04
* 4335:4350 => 0.26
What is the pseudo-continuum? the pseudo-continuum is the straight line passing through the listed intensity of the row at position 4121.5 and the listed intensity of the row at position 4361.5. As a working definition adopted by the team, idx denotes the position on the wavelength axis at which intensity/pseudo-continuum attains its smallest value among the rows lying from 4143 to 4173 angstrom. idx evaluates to 4149.0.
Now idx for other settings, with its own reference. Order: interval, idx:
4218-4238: 4224.0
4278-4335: 4306.5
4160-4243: 4176.5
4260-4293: 4269.0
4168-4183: 4176.5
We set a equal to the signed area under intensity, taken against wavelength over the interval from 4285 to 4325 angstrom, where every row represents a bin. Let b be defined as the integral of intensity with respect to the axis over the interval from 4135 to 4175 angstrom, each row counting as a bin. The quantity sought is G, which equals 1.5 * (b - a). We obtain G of 41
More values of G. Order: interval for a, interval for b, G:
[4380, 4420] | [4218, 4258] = -186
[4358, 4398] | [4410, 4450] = 159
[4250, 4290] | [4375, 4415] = 154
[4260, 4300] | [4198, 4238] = -15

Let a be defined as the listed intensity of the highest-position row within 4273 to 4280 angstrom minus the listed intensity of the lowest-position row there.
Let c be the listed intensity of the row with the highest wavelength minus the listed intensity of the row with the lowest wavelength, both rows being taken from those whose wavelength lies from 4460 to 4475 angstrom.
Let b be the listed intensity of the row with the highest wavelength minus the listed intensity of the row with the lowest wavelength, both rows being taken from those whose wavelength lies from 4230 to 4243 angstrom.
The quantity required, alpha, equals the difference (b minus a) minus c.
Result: -0.7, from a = 0.3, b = 3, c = 3.5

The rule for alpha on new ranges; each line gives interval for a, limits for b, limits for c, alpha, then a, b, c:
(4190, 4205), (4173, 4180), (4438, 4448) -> -8.5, 4.2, -1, 3.6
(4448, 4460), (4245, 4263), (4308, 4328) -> -7.3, -0.6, 0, 8.4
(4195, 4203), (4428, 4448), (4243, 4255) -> 3.1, -0.8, 2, -0.1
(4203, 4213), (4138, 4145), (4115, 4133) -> -0.2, -1.7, -3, -1.2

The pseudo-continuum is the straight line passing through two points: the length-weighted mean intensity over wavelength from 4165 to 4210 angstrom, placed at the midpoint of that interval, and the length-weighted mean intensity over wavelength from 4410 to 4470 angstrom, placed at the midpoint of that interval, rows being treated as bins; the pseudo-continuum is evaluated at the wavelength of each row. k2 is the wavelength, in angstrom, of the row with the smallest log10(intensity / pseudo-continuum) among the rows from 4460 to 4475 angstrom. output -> 4461.5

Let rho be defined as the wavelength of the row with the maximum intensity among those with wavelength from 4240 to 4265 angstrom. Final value 4264.0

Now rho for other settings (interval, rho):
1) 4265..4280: 4279.0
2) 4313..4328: 4321.5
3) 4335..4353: 4341.5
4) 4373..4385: 4374.0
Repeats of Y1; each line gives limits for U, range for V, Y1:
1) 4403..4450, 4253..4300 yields 18.8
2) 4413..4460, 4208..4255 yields 18.8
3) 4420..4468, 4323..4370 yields 18.9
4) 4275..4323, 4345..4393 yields 19.2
